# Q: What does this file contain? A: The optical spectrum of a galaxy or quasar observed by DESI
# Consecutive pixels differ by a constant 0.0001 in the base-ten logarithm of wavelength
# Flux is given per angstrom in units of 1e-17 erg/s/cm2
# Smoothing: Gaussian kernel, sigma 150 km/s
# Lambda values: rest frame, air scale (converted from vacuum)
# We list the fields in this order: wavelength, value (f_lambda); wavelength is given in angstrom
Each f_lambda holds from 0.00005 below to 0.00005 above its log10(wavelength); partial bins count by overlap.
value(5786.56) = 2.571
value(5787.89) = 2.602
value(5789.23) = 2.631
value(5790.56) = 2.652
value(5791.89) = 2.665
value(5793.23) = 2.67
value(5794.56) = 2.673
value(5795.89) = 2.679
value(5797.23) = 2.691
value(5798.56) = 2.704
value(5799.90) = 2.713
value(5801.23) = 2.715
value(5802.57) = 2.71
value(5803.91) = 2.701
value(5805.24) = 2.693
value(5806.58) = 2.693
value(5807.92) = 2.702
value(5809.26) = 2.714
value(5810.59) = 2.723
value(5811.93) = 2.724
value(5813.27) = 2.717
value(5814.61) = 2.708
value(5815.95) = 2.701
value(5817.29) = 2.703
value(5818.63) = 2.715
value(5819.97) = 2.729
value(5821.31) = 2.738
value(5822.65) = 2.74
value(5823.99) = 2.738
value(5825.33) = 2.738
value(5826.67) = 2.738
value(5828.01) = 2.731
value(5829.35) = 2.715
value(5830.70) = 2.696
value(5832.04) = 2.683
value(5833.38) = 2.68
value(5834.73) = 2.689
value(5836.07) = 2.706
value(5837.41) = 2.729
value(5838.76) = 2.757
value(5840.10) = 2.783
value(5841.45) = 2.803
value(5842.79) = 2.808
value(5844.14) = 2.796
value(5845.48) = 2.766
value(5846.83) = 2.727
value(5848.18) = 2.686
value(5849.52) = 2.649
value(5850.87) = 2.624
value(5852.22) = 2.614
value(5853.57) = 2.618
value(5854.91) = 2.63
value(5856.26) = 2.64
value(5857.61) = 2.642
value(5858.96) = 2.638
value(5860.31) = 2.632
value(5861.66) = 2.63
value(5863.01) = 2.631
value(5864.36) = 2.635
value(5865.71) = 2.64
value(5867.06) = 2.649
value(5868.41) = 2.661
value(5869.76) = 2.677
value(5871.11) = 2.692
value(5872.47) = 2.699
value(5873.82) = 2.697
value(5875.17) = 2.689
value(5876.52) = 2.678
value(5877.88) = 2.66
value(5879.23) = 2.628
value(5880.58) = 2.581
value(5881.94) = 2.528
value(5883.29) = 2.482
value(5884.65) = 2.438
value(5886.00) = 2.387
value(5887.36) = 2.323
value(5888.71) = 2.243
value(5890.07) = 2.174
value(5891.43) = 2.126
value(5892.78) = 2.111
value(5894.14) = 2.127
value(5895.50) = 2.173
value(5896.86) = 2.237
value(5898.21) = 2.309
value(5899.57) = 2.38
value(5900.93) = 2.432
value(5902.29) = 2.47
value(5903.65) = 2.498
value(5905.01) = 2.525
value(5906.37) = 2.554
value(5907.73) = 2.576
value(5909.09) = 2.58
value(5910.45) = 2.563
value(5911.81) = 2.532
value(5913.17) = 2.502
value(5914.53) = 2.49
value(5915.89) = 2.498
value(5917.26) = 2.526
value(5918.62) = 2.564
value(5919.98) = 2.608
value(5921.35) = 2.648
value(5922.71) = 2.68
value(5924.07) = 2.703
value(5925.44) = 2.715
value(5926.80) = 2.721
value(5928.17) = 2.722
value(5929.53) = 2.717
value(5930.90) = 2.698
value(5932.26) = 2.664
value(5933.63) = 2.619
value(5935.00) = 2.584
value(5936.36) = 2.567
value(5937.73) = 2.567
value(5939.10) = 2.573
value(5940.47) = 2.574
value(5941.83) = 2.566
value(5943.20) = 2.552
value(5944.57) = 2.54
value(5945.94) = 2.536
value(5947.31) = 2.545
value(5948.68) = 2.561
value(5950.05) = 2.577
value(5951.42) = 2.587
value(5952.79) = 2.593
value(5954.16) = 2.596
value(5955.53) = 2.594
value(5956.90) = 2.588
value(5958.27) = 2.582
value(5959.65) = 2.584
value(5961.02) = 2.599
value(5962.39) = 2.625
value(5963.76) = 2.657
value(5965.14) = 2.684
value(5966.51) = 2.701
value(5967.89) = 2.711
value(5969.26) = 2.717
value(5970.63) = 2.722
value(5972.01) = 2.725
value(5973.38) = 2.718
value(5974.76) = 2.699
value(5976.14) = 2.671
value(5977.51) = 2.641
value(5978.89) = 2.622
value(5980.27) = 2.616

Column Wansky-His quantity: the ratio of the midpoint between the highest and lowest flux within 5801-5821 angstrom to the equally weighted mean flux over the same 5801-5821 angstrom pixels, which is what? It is 1.00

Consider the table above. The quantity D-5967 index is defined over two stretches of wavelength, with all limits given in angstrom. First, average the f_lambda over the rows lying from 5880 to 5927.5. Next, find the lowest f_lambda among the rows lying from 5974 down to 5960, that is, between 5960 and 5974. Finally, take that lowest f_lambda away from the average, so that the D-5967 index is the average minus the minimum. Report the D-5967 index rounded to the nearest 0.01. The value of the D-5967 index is -0.14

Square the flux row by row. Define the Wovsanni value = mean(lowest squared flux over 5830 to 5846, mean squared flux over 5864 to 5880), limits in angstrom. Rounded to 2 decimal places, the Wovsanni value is 7.15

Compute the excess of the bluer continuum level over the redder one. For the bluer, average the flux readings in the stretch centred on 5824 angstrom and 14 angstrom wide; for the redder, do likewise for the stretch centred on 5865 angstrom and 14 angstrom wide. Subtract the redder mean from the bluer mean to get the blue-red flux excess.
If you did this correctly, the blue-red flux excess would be 0.08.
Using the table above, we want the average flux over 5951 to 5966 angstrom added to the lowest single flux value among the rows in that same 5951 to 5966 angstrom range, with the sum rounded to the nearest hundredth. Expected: 5.19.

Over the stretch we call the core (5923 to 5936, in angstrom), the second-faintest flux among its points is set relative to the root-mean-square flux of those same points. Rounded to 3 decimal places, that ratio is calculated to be 0.976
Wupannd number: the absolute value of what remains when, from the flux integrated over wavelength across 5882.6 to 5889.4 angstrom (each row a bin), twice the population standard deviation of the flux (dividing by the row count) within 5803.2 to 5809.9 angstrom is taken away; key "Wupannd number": 16.1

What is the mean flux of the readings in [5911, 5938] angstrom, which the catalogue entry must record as 2.62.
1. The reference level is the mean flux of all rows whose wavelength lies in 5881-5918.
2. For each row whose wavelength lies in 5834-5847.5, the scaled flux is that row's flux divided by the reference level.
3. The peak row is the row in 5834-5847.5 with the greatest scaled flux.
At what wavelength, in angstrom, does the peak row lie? 5842.79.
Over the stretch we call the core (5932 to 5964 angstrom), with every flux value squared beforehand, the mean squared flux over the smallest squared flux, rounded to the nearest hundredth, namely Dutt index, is 1.04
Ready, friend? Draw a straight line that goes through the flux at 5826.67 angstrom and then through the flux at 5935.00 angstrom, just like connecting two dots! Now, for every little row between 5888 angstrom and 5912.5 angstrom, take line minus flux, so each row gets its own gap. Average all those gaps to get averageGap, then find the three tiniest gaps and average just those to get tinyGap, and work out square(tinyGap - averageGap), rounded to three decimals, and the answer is 0.048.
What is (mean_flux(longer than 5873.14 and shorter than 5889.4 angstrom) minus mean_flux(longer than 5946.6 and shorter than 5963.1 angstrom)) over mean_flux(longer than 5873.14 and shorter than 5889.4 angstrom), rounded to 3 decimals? -0.023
